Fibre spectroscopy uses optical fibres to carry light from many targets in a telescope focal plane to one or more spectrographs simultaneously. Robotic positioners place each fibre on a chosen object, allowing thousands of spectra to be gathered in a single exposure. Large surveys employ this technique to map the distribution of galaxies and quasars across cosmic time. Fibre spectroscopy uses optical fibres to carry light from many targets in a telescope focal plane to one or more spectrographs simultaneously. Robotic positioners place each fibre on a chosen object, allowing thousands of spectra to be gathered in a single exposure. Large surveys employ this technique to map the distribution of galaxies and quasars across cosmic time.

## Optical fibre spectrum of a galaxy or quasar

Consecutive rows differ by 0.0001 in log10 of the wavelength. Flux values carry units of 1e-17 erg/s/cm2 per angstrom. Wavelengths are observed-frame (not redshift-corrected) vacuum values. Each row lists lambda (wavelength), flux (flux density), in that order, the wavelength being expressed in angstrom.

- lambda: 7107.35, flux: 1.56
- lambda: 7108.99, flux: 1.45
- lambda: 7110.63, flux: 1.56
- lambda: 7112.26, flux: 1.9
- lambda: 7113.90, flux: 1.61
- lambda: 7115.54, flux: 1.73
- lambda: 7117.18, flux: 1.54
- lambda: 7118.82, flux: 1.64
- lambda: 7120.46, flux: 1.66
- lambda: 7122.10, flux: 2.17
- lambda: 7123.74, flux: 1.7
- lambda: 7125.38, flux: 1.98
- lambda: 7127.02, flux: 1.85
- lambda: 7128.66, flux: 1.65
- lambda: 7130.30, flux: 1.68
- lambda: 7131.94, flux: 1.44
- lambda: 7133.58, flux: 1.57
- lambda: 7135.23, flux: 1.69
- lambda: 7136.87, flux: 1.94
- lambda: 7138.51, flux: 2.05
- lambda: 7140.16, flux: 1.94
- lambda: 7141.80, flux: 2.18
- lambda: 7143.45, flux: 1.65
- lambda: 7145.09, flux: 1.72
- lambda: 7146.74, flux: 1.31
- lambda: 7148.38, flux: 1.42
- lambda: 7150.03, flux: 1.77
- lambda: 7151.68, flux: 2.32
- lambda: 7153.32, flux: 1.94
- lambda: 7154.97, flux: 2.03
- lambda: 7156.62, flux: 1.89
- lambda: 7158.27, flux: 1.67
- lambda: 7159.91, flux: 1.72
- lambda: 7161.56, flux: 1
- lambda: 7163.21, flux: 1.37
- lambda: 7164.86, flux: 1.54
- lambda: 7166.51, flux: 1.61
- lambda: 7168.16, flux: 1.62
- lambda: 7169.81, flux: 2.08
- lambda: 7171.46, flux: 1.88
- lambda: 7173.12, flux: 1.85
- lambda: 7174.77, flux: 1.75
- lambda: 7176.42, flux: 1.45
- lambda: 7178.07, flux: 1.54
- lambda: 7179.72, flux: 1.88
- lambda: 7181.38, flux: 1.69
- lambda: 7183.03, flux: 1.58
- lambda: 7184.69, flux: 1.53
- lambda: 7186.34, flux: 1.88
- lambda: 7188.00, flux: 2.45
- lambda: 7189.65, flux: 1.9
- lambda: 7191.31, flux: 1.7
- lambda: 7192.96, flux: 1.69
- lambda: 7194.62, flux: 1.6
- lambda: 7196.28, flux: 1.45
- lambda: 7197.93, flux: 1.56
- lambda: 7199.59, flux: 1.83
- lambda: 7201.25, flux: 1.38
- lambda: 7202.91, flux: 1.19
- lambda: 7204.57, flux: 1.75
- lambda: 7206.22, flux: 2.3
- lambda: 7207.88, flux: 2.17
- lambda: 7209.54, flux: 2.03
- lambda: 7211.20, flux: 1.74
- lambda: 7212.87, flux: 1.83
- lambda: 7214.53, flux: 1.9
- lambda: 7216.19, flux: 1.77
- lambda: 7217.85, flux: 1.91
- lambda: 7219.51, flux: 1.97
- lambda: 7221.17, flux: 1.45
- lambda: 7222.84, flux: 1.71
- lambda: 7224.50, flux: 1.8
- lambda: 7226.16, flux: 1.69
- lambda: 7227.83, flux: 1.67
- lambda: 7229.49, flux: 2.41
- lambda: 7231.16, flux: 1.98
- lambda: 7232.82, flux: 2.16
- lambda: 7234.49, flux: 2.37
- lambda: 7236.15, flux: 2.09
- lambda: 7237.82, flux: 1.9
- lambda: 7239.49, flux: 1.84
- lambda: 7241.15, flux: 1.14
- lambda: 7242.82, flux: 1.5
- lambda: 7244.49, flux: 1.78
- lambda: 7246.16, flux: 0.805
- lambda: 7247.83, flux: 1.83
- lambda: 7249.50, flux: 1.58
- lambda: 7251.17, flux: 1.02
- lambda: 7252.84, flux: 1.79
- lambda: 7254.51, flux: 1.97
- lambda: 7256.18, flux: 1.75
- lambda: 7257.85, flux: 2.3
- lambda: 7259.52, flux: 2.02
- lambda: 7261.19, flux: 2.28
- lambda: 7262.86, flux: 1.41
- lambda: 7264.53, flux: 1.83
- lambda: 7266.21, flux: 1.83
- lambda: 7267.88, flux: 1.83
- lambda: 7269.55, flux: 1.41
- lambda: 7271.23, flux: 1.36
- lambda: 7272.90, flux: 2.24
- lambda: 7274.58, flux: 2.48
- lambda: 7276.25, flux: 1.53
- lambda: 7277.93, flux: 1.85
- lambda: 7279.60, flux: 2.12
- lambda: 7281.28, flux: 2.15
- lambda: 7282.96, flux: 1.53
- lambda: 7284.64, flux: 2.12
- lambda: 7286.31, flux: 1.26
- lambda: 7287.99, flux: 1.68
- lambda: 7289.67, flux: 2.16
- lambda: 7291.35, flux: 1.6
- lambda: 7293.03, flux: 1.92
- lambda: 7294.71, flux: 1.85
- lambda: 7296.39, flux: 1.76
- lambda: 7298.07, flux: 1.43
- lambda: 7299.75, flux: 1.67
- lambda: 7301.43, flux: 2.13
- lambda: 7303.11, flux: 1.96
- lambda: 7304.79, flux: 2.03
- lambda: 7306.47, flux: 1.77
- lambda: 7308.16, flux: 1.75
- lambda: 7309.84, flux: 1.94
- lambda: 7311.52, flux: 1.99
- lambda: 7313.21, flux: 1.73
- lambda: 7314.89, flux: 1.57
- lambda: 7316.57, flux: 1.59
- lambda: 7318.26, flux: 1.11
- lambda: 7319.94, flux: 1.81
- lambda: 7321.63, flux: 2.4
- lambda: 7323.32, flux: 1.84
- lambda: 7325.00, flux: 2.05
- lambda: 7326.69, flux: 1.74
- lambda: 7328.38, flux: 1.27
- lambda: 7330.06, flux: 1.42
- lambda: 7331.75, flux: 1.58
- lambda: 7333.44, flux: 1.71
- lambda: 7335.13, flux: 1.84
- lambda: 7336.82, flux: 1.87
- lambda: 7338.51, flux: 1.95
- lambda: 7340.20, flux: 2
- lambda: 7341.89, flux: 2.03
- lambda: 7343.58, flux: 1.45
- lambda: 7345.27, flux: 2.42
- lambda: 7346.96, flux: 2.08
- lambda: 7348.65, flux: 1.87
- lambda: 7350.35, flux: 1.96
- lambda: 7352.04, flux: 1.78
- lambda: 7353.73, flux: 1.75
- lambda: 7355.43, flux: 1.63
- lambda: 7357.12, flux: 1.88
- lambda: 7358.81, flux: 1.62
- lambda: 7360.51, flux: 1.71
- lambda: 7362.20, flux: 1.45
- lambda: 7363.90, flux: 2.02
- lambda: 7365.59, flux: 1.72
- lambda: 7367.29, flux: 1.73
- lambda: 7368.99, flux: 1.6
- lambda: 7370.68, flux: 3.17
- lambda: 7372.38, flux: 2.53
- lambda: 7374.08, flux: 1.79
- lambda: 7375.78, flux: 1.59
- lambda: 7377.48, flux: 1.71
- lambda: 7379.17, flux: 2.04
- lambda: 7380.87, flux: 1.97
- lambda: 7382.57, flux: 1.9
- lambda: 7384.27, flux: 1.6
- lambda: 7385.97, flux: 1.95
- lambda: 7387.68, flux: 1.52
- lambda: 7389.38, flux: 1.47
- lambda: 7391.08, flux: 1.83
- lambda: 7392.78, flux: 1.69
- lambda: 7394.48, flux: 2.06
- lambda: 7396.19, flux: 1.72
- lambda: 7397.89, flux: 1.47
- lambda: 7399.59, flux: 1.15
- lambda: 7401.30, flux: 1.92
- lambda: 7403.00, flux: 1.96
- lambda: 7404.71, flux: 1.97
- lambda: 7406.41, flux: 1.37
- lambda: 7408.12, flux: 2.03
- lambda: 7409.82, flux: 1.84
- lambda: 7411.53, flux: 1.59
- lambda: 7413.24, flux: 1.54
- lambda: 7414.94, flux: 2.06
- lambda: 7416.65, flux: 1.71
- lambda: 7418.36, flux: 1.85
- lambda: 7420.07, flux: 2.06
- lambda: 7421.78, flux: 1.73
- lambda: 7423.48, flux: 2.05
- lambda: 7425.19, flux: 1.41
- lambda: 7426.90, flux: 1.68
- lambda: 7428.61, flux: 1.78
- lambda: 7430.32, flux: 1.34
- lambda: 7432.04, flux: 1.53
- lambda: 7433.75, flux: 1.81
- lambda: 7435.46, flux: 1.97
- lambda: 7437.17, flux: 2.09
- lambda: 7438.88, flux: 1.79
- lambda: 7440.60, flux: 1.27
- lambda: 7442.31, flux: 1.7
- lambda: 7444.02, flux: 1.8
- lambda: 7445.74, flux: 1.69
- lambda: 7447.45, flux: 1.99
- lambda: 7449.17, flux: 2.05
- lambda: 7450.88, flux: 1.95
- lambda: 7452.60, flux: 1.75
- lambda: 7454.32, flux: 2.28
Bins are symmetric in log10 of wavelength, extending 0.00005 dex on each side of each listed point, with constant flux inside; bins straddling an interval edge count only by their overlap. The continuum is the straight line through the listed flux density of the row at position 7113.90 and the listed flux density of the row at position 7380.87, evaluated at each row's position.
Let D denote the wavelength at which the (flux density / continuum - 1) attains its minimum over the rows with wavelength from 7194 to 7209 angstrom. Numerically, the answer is 7202.91 angstrom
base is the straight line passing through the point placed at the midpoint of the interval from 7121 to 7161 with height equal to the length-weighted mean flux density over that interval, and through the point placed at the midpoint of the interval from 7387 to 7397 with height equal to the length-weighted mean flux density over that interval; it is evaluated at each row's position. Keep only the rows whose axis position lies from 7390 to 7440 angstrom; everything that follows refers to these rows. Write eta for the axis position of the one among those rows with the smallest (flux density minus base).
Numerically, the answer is 7399.59 angstrom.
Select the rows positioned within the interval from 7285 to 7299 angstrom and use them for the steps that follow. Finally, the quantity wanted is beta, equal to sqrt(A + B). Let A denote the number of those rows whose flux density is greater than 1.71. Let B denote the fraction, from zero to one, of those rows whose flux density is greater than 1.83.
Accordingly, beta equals 2.09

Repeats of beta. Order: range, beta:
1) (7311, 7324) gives 2.32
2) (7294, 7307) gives 2.55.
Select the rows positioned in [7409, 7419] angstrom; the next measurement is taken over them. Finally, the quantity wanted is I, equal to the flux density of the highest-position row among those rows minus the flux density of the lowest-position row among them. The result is 0.0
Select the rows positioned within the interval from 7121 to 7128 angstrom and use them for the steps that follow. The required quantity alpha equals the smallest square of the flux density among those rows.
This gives 2.9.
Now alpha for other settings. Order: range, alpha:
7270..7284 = 1.8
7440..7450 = 1.6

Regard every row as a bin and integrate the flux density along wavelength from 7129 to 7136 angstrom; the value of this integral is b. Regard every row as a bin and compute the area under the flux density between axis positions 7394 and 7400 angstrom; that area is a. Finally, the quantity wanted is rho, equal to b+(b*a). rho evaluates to 119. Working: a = 9.6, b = 11.2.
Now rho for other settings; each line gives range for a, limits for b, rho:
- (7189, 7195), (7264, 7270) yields 119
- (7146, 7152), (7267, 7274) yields 133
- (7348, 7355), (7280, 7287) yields 173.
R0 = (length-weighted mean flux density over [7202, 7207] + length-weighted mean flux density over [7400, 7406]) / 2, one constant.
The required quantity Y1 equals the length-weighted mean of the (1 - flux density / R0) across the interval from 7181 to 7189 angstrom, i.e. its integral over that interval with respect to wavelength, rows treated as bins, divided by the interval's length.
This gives -0.02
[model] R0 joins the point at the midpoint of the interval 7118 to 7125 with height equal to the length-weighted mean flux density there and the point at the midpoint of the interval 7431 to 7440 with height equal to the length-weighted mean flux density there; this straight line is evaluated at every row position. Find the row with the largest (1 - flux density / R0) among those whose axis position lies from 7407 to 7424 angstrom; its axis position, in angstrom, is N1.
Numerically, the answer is 7413.24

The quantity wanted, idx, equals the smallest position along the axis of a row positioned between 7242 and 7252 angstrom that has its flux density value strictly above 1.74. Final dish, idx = 7244.49 angstrom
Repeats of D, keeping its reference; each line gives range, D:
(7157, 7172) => 7161.56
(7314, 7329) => 7318.26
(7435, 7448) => 7440.60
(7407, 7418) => 7413.24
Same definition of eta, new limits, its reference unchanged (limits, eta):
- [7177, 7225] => 7202.91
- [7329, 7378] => 7330.06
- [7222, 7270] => 7246.16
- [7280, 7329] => 7318.26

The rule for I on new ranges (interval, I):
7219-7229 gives -0.3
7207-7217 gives -0.4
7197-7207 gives 0.7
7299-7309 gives 0.1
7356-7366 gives -0.2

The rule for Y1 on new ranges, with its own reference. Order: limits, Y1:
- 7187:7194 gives -0.07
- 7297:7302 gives 0.04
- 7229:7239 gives -0.19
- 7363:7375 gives -0.16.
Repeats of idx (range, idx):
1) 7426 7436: 7428.61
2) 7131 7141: 7136.87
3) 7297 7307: 7301.43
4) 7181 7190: 7186.34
